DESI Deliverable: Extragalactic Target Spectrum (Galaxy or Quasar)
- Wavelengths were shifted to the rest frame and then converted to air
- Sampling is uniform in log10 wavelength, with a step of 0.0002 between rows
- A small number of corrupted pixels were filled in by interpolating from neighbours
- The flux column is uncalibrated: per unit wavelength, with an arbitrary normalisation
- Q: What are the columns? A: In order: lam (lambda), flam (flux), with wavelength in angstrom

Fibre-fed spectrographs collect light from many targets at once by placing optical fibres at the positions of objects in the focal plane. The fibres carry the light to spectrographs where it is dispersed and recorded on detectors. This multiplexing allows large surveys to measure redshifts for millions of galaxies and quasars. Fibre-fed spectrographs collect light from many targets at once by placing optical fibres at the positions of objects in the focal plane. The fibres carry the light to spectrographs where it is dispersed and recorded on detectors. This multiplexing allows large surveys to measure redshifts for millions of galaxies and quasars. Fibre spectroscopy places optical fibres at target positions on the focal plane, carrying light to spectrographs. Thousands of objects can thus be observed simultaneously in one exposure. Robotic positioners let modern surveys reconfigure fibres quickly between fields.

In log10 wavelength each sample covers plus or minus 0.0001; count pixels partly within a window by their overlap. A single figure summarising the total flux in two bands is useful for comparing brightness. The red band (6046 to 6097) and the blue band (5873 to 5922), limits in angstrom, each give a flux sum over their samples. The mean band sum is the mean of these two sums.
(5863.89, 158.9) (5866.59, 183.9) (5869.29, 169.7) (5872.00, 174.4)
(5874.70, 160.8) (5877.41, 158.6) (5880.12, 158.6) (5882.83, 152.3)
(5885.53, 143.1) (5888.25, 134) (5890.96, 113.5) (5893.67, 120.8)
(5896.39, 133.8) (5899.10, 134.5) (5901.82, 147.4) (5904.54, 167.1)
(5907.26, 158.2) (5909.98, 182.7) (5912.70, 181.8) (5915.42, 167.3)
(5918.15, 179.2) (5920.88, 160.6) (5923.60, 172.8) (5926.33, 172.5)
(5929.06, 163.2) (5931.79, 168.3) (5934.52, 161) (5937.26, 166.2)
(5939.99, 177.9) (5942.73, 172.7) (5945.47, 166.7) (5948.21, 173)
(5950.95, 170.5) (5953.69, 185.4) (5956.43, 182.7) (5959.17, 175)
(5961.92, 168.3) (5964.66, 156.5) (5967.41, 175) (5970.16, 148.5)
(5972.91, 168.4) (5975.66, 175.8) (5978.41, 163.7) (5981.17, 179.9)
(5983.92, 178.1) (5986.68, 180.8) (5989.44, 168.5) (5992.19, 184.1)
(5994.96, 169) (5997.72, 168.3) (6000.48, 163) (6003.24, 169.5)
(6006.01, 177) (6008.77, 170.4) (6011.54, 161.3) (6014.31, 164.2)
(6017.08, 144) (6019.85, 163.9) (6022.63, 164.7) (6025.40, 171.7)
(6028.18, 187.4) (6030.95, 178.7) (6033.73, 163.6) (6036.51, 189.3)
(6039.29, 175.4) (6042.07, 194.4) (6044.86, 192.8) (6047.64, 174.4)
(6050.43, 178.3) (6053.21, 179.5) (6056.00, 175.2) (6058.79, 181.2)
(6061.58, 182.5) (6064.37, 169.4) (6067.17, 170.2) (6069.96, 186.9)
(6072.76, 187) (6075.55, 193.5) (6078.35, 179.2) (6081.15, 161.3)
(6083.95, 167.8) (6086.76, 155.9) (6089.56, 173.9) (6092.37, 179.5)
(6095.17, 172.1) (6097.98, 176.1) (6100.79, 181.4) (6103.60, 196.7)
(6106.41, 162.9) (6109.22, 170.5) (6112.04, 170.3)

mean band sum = 2961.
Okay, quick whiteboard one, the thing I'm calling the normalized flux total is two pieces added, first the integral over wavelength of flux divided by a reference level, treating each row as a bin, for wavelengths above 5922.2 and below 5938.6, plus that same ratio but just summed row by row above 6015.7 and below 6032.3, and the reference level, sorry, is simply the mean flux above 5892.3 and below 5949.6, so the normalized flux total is 23.0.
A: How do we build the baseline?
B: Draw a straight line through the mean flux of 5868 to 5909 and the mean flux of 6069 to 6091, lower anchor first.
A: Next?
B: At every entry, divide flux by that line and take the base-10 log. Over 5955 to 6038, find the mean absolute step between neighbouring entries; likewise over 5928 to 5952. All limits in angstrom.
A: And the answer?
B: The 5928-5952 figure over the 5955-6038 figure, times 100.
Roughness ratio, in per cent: 54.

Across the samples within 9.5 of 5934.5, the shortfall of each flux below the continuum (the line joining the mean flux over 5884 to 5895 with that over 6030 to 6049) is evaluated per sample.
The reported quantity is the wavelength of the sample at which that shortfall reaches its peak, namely 5934.52 angstrom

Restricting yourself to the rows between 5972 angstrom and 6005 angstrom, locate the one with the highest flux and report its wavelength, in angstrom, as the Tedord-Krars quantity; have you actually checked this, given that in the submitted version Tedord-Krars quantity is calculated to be 5992.19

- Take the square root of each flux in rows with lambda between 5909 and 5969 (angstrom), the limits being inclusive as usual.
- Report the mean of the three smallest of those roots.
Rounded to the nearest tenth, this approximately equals 12.6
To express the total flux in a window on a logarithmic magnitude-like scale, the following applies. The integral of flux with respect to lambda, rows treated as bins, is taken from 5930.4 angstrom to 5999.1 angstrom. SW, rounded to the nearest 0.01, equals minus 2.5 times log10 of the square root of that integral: -5.09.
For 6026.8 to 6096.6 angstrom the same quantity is -5.12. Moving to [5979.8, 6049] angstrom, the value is -5.10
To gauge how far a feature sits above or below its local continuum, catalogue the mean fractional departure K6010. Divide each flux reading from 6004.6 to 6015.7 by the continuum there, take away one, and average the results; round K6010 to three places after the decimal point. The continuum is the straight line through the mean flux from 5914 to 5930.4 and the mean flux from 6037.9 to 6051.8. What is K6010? -0.061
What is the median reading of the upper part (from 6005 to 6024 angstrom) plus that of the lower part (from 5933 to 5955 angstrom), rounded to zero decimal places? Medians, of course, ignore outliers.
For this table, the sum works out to 336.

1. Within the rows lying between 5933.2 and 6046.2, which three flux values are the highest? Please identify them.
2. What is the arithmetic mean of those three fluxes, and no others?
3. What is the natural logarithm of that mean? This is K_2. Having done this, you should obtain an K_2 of 5.26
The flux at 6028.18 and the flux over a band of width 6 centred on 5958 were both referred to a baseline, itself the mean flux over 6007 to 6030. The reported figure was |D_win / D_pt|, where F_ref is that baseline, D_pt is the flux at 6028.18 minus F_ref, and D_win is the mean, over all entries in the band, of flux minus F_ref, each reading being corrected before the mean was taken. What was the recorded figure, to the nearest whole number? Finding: 1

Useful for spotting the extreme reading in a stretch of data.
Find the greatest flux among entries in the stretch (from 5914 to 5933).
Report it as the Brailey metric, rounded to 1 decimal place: 179.2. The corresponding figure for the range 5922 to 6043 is 194.4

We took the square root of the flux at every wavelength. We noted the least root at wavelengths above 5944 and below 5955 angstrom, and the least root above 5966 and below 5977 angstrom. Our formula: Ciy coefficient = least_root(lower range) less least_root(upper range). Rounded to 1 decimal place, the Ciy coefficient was 0.7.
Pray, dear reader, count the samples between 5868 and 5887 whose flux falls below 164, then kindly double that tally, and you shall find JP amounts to 10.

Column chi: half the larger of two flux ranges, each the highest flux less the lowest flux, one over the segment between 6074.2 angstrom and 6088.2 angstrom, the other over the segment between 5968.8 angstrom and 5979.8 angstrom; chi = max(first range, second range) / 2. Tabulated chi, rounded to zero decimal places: 19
